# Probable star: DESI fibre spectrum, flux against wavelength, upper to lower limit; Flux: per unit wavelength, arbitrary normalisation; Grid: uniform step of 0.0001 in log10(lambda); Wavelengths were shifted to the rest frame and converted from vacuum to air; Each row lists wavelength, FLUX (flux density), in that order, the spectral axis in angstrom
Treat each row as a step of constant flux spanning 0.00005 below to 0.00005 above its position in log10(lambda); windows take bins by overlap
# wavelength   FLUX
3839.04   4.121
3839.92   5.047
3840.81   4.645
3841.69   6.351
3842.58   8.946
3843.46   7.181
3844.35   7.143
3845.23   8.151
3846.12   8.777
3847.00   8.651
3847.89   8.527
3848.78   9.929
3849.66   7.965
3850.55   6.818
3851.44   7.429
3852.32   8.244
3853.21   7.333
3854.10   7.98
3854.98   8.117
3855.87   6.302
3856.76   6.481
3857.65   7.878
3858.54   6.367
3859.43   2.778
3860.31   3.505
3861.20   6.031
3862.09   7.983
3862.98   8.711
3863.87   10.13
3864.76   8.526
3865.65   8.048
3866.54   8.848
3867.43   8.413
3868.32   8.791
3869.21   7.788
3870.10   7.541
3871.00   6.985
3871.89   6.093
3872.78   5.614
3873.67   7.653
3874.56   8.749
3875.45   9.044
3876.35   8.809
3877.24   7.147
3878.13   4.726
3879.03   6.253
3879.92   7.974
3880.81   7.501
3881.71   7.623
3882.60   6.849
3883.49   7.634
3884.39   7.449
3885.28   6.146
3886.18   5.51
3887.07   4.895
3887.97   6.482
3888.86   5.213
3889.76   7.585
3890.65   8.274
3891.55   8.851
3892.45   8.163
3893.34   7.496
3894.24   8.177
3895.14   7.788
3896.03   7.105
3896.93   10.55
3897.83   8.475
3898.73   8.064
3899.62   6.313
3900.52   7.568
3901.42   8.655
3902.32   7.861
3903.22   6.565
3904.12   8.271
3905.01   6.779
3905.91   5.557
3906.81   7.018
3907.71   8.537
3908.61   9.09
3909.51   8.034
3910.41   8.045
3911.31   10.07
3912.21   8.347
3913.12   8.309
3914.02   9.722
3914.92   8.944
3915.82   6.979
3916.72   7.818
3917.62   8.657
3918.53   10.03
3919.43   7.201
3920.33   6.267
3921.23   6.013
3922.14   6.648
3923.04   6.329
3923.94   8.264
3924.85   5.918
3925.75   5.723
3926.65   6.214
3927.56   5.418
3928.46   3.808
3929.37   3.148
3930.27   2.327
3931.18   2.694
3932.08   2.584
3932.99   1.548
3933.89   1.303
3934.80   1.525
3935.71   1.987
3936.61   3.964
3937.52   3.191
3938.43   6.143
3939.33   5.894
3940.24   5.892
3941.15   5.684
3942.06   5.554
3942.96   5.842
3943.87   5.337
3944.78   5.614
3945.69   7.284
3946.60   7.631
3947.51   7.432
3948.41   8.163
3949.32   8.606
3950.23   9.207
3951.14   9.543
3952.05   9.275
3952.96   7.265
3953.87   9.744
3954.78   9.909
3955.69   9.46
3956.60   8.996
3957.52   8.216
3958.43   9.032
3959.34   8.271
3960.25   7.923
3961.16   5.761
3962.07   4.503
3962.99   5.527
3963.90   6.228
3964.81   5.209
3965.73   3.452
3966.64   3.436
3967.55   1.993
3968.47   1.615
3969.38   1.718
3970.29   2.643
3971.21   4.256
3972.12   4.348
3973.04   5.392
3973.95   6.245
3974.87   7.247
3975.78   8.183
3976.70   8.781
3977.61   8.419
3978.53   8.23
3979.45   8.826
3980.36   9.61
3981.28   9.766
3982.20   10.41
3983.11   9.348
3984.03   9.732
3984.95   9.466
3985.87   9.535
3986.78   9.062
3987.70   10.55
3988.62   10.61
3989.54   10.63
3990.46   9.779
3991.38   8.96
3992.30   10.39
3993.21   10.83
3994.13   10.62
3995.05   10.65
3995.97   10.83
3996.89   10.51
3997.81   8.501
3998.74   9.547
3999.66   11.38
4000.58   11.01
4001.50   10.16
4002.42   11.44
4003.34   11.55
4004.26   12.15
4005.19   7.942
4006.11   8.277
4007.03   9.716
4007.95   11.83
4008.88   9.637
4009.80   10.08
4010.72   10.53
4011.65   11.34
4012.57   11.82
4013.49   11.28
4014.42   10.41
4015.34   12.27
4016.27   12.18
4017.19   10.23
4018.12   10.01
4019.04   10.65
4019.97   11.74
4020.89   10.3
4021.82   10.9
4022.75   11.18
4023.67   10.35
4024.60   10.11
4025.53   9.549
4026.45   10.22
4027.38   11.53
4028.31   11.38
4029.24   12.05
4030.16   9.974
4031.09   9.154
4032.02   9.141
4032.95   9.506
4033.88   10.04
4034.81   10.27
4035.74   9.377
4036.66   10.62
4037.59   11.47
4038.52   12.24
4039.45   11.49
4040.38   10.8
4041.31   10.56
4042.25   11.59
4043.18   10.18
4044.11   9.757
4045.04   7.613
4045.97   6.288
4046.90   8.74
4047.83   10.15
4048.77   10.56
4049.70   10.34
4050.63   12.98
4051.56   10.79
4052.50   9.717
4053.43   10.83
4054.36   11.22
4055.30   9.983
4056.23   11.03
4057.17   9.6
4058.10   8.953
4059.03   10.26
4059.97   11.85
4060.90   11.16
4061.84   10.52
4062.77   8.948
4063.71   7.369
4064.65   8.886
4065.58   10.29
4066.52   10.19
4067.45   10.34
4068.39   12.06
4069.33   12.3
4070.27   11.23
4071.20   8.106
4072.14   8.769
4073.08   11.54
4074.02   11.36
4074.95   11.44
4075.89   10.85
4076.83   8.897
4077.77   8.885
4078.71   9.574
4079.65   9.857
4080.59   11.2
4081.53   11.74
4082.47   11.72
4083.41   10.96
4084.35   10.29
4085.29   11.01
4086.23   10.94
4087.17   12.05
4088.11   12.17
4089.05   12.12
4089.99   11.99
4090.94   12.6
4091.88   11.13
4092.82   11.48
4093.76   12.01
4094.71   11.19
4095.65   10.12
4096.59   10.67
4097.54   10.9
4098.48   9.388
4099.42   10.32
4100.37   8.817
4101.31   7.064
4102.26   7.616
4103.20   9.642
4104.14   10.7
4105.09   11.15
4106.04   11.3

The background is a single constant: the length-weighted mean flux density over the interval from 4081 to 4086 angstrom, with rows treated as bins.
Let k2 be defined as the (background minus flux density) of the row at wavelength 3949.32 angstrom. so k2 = 3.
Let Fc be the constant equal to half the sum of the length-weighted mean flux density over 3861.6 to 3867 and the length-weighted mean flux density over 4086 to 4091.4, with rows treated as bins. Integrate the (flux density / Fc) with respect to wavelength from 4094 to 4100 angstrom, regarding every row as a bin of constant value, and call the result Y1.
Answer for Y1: 6.1 angstrom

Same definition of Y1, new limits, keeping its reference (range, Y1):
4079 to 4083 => 4.3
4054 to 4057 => 3.1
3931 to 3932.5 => 0.4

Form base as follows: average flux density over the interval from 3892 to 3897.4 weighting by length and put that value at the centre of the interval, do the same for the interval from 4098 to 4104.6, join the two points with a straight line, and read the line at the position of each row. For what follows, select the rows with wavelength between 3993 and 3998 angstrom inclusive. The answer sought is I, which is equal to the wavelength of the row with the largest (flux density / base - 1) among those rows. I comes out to 3993.21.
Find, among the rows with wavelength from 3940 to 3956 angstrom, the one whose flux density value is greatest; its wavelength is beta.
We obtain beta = 3954.78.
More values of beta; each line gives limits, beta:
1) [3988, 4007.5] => 4004.26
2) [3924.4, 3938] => 3926.65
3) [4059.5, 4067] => 4059.97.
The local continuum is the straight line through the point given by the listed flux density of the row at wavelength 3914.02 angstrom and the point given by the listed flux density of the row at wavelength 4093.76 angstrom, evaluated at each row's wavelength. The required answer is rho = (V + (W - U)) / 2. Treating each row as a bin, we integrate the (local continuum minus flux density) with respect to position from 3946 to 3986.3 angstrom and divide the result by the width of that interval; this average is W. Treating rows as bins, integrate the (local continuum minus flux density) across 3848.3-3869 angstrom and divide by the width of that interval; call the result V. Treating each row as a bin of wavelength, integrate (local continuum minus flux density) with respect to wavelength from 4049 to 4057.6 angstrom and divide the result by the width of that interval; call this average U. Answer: 1.9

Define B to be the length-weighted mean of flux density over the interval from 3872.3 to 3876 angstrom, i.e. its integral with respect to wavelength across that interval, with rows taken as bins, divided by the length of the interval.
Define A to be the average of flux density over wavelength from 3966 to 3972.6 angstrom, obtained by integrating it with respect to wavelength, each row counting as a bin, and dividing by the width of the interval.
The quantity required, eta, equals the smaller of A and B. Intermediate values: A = 2.9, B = 8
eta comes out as 2.9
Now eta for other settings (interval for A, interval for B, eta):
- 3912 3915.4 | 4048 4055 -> 8.8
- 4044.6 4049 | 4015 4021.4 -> 8.6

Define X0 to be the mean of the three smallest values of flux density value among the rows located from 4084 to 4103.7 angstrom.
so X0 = 7.8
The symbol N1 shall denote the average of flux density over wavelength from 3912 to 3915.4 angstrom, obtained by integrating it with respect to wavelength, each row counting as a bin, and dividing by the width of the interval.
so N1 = 8.8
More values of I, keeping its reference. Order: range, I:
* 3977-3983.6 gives 3982.20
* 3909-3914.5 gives 3911.31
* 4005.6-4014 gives 4007.95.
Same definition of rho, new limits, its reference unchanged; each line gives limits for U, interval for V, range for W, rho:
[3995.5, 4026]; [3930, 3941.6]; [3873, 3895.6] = 4.1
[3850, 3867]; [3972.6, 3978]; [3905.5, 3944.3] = 2.6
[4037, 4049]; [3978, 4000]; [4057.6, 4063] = 0.4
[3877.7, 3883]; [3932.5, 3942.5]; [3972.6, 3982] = 3.0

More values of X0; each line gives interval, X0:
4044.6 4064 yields 7.1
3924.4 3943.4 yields 1.5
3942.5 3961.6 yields 5.6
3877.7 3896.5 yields 4.9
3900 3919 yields 6.3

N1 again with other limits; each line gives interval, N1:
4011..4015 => 11.2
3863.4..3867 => 8.9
